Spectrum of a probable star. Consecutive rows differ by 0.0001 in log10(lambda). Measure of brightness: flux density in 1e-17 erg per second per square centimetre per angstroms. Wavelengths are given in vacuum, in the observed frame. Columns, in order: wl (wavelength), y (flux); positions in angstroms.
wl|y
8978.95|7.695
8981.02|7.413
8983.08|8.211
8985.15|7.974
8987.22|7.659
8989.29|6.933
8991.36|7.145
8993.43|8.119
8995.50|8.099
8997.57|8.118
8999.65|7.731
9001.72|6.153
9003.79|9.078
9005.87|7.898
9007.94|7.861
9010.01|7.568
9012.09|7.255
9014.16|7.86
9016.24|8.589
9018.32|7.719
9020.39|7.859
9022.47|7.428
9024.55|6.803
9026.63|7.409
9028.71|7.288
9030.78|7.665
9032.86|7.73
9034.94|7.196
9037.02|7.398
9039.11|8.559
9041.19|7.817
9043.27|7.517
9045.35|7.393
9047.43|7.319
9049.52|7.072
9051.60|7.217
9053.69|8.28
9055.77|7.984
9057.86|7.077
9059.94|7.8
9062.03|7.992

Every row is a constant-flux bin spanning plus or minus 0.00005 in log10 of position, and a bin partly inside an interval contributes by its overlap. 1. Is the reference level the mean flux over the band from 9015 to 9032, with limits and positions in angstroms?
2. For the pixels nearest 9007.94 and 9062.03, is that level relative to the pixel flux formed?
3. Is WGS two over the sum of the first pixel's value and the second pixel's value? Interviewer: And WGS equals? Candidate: 1.04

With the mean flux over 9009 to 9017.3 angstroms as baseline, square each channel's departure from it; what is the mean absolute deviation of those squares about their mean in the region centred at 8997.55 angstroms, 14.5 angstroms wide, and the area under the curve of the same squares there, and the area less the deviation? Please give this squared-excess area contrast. 9.7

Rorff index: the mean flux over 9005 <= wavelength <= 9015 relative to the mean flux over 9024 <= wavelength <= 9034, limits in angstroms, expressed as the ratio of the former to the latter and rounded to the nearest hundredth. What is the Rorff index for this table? 1.04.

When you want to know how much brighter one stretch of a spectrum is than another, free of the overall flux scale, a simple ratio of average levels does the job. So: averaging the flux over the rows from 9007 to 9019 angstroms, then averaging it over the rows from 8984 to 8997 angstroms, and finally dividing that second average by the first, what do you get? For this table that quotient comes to 0.98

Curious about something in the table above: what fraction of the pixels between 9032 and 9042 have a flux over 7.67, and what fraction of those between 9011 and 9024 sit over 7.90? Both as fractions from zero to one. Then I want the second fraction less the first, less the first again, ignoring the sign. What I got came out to 1.0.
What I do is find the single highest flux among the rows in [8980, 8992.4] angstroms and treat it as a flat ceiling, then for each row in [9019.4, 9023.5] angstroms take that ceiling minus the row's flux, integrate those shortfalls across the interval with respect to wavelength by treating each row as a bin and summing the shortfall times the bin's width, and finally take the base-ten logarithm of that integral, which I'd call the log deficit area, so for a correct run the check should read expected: 0.4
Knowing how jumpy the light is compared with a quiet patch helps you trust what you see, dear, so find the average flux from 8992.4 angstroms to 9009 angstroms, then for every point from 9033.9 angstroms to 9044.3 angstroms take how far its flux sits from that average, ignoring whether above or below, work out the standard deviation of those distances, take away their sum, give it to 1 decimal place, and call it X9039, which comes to -2.0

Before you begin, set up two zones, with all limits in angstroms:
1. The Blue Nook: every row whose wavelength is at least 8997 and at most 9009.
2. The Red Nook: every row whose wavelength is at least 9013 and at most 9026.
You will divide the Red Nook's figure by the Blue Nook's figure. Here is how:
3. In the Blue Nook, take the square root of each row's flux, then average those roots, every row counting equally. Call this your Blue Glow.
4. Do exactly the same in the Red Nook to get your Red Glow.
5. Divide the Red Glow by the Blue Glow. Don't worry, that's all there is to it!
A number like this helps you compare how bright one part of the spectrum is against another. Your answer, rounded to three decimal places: 0.995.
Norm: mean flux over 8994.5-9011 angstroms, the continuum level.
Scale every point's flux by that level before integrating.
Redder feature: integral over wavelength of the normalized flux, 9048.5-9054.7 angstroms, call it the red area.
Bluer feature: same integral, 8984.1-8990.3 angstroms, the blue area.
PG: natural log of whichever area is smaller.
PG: 1.79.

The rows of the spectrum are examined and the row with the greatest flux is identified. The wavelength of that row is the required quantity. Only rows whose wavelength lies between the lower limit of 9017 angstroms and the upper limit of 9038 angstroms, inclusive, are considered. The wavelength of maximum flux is 9020.39 angstroms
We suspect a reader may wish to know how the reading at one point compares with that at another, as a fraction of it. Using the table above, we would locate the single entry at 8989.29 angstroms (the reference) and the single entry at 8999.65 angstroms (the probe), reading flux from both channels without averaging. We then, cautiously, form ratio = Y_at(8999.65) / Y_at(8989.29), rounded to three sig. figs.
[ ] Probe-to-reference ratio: 1.12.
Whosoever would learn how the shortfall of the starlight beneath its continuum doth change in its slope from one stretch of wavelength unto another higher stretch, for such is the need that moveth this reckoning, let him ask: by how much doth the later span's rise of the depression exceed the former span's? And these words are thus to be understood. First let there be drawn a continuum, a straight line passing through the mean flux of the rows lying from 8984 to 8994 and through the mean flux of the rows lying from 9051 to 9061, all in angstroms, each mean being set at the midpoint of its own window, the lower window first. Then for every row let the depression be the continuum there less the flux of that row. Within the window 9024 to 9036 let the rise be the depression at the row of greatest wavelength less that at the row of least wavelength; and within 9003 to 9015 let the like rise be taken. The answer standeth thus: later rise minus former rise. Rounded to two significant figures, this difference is -1.6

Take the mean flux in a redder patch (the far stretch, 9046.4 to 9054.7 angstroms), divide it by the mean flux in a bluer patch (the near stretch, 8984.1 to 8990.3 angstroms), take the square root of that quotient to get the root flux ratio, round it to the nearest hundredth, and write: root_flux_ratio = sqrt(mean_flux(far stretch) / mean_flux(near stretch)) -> 1.00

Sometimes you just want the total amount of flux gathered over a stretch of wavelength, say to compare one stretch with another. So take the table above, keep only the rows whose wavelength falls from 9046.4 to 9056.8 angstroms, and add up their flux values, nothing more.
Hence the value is 37.9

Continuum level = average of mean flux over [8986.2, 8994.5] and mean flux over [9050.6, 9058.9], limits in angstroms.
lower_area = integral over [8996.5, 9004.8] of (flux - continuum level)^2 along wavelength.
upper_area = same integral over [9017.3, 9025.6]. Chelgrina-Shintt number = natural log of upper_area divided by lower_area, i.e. -1.9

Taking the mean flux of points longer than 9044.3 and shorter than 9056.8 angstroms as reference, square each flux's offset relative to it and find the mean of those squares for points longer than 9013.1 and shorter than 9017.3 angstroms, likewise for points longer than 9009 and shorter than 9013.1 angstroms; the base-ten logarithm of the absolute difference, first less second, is -0.3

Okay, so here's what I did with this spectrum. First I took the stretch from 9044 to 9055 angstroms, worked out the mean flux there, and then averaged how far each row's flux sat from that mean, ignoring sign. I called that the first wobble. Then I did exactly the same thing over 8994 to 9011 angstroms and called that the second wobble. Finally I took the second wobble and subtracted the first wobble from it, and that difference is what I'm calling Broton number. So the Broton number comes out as 0.17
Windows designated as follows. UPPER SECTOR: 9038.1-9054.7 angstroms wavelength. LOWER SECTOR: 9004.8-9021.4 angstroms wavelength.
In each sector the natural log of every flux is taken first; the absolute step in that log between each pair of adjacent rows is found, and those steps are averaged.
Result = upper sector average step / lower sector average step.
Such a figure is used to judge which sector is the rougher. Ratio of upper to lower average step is 0.92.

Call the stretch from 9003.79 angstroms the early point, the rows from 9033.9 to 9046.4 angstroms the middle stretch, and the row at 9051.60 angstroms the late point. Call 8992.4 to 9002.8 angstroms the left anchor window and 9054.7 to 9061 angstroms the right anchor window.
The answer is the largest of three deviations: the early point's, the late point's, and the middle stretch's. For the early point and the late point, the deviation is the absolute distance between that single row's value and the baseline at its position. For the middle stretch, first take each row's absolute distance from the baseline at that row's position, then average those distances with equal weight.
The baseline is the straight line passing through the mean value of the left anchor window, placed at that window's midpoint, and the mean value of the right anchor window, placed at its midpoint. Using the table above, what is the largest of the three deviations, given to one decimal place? 1.4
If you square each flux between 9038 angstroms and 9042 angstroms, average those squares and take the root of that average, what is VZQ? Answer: 8.20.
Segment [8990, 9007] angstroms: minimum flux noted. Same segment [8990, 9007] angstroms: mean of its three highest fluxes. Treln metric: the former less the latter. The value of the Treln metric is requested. -2.29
